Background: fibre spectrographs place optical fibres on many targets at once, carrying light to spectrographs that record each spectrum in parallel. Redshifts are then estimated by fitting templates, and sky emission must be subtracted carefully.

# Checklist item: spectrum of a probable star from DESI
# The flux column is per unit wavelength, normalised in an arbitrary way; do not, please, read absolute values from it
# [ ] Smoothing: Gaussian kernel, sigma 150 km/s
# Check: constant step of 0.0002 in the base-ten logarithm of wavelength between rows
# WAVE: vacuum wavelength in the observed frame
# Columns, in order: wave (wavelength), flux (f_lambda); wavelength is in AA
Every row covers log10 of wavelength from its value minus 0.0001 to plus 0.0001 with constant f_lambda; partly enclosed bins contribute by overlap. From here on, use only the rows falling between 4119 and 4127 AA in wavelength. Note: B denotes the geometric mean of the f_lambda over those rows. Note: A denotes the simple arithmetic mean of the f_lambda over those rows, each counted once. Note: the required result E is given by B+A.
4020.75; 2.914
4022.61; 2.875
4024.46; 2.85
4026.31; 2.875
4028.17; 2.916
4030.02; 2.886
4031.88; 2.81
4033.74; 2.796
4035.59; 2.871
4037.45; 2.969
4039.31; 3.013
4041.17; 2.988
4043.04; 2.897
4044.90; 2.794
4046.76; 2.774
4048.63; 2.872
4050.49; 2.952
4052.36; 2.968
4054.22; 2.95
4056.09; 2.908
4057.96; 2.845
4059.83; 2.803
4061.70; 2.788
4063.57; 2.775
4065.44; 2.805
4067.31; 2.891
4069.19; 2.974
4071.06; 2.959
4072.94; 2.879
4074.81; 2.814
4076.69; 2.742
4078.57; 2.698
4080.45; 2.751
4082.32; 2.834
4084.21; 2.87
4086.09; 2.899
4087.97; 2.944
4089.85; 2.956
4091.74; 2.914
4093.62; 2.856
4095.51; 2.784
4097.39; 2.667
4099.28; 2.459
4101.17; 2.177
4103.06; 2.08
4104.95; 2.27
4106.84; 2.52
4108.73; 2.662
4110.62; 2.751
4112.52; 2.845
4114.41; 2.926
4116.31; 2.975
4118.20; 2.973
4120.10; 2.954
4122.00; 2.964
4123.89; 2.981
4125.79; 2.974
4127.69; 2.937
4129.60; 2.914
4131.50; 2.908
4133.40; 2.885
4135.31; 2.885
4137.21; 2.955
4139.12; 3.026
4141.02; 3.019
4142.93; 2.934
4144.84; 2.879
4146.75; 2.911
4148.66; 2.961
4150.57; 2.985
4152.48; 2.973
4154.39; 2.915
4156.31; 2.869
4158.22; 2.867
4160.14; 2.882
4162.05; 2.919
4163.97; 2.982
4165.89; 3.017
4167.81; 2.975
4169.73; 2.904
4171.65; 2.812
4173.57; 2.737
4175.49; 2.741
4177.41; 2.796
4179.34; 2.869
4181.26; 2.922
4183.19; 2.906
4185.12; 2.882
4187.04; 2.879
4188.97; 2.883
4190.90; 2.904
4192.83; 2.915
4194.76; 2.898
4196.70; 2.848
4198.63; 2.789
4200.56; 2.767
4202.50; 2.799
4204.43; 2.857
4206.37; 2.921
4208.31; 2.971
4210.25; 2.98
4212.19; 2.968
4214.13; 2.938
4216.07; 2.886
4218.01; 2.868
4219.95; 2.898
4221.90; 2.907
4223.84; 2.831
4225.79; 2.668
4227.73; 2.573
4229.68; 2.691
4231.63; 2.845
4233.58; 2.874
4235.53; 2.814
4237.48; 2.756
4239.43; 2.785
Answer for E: 5.94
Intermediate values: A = 2.97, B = 2.97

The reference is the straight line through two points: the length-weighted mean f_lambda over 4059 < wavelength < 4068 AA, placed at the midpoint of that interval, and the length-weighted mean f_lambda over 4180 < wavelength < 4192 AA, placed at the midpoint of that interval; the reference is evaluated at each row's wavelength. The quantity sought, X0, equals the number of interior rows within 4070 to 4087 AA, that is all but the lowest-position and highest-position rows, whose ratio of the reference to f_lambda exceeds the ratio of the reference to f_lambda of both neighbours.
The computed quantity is 1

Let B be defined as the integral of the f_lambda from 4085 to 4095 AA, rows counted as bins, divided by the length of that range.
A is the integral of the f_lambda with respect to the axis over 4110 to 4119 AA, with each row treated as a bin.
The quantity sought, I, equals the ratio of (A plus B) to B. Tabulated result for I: 10.0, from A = 26.1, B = 2.91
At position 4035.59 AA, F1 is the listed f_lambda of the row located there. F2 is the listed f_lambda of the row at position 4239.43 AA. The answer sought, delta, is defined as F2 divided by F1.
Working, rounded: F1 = 2.871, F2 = 2.785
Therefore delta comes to 0.97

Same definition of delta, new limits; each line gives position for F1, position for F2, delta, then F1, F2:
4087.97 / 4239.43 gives 0.95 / 2.944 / 2.785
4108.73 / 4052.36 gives 1.11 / 2.662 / 2.968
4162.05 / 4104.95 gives 0.78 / 2.919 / 2.27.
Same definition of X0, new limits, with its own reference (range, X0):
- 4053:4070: 1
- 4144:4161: 1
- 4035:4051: 1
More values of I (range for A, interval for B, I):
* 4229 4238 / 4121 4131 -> 9.5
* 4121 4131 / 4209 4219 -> 11.1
